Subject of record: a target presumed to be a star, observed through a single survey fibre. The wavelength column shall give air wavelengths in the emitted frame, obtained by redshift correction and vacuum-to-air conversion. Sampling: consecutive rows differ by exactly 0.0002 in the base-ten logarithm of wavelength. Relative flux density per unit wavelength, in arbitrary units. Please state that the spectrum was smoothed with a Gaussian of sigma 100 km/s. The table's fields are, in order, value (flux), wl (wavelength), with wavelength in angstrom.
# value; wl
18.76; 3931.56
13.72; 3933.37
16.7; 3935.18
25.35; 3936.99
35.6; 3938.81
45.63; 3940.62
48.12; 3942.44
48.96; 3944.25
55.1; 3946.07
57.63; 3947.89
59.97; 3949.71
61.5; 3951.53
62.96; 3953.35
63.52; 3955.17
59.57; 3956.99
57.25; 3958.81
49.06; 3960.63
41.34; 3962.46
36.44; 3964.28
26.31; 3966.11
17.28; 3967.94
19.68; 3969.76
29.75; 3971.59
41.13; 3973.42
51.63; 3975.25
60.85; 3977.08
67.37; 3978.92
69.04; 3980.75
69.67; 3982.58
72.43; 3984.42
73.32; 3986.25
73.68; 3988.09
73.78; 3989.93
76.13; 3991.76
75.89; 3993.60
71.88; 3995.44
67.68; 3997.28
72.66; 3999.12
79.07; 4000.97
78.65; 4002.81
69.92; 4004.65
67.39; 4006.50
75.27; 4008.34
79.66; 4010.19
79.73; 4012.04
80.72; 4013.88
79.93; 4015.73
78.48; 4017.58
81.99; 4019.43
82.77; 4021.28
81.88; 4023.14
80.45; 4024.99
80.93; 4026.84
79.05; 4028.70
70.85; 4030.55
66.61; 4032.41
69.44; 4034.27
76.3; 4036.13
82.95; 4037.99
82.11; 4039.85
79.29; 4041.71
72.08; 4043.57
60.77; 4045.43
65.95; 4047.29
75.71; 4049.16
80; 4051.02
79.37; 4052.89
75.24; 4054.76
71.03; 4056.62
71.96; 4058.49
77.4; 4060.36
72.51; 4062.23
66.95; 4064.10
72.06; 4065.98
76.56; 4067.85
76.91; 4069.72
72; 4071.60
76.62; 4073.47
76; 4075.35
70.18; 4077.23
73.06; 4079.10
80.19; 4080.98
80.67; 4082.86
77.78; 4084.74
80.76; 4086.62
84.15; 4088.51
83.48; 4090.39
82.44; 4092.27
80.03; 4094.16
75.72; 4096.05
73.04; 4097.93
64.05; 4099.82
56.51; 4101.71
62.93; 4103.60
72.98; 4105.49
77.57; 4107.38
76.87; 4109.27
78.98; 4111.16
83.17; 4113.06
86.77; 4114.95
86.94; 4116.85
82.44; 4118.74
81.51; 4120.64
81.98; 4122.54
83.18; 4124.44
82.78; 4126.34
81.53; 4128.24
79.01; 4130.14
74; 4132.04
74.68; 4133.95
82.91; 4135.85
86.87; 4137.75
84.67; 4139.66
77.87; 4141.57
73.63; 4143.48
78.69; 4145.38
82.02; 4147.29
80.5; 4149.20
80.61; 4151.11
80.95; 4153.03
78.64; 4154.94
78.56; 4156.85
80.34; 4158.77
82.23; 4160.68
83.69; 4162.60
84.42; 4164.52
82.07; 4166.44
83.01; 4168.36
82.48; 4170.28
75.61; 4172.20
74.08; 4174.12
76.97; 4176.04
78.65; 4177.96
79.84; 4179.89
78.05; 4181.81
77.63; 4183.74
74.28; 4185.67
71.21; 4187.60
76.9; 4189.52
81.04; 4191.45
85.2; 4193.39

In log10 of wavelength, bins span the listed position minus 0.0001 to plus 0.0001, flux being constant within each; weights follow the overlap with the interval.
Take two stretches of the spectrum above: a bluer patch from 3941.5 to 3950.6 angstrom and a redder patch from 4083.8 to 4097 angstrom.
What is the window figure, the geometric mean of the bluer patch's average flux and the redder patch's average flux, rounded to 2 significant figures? 66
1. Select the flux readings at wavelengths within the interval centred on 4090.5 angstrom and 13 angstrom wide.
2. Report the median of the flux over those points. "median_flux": 81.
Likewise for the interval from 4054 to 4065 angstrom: 72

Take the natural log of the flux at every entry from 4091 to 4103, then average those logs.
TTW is 4.27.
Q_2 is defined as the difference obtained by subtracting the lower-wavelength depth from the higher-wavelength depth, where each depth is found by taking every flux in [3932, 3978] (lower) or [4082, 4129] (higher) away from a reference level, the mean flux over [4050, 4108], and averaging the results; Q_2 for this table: -35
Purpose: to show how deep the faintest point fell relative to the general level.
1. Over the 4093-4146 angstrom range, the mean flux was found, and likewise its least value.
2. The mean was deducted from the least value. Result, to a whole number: -21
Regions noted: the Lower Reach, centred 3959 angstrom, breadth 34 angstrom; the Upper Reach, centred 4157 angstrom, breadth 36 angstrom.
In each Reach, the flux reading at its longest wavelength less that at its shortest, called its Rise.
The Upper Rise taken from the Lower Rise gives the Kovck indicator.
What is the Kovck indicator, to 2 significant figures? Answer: 14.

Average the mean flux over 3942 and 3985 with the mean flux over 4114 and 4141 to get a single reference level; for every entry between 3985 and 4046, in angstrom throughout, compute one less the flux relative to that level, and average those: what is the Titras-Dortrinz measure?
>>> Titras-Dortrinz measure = -0.14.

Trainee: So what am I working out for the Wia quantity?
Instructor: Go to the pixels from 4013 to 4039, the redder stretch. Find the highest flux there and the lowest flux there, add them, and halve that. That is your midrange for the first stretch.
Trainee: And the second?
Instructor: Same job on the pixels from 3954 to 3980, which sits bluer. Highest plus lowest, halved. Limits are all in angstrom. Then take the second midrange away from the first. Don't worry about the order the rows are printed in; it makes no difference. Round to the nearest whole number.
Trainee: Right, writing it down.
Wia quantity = 32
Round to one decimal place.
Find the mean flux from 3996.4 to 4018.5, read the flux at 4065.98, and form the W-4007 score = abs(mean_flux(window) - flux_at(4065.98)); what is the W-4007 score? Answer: 3.7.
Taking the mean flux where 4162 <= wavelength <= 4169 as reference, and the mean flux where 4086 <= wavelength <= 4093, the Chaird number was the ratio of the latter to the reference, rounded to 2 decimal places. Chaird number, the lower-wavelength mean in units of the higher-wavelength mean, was 0.99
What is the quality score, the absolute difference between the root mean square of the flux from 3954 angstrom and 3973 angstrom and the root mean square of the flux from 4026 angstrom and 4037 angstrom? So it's 31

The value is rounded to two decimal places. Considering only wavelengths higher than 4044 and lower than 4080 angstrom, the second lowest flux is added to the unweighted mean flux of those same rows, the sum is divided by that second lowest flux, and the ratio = 2.11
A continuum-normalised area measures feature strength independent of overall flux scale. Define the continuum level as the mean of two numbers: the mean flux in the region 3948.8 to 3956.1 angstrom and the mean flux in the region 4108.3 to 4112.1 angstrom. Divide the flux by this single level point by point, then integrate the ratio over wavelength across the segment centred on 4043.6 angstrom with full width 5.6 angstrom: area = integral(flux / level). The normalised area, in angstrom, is 6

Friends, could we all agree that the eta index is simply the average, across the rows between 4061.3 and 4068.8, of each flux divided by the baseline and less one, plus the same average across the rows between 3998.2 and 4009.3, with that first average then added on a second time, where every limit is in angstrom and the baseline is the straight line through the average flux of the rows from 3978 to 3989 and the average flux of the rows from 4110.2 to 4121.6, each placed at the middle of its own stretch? -0.15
